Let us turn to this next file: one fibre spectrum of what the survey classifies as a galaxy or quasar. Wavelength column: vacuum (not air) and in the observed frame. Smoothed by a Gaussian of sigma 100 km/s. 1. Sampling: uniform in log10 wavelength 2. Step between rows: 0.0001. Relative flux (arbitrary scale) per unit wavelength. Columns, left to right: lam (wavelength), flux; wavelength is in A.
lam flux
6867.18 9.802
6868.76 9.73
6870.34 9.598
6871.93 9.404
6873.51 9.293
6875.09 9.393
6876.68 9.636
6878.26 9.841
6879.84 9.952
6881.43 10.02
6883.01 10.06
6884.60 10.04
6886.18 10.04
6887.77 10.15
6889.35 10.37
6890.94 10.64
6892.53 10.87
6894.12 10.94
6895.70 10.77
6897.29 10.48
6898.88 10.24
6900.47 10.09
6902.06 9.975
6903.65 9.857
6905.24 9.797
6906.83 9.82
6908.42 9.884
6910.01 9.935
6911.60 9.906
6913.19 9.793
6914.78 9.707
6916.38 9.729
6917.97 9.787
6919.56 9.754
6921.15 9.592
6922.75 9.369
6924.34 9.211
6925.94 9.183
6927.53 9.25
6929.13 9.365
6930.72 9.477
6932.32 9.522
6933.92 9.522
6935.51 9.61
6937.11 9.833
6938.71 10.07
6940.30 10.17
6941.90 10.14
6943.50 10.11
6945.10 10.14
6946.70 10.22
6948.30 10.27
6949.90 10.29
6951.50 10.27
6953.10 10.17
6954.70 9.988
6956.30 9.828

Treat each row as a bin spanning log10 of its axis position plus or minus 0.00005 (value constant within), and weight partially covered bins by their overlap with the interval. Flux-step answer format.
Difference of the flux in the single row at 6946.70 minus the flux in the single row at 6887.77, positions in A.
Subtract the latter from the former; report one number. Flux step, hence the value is 0.1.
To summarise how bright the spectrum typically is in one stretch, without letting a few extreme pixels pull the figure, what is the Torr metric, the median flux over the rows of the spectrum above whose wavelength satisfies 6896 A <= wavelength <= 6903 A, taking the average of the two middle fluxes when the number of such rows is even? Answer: 10.2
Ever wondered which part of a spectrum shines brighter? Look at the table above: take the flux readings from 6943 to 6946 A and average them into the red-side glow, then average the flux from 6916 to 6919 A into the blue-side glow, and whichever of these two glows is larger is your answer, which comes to 10.12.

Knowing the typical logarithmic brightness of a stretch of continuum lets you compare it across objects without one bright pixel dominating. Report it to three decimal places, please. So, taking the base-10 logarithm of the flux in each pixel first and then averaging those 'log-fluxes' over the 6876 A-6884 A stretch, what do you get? 0.996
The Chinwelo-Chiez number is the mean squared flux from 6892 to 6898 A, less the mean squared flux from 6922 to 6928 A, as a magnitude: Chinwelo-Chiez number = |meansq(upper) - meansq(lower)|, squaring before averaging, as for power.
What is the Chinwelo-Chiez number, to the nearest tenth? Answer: 30.3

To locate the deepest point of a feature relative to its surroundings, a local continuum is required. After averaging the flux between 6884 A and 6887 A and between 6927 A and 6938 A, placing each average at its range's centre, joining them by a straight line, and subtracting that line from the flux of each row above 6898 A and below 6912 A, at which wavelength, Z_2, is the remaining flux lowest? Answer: 6905.24 A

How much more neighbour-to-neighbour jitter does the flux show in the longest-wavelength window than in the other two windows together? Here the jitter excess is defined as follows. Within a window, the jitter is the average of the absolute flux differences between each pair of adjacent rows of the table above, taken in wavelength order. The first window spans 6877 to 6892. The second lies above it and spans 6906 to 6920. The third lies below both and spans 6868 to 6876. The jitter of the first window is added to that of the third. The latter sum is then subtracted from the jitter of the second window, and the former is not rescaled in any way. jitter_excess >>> -0.18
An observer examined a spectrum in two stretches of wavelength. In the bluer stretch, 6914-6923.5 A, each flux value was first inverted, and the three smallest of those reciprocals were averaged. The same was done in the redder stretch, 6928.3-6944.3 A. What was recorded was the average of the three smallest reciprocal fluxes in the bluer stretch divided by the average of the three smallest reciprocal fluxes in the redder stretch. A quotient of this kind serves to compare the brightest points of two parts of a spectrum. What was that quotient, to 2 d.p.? 1.04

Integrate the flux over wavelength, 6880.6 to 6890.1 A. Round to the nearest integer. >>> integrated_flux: 96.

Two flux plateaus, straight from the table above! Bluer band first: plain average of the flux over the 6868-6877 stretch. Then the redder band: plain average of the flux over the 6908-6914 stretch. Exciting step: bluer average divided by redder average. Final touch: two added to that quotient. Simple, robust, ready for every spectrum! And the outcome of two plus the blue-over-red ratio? 2.96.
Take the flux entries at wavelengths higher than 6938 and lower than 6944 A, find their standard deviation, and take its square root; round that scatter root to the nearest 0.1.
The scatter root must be 0.2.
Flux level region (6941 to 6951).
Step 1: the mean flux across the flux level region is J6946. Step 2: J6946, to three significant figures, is 10.2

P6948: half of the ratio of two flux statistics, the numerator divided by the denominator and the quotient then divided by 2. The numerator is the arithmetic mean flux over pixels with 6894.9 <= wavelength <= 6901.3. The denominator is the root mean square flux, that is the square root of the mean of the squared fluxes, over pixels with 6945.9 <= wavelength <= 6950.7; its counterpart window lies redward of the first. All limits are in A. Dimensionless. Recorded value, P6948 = 0.51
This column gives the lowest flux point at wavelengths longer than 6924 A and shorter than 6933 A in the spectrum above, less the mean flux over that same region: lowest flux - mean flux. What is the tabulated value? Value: -0.15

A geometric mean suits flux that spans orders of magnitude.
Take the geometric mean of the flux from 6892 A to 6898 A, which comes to 10.76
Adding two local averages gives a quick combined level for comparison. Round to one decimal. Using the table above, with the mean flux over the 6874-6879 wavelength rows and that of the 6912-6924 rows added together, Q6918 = 19.3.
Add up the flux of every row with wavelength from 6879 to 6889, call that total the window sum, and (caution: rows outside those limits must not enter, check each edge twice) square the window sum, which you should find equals 3632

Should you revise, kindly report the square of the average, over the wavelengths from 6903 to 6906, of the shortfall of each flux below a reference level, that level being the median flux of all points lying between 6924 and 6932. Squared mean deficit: 0.3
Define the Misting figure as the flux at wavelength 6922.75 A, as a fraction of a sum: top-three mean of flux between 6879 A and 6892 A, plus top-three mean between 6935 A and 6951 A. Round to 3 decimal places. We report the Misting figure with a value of 0.454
